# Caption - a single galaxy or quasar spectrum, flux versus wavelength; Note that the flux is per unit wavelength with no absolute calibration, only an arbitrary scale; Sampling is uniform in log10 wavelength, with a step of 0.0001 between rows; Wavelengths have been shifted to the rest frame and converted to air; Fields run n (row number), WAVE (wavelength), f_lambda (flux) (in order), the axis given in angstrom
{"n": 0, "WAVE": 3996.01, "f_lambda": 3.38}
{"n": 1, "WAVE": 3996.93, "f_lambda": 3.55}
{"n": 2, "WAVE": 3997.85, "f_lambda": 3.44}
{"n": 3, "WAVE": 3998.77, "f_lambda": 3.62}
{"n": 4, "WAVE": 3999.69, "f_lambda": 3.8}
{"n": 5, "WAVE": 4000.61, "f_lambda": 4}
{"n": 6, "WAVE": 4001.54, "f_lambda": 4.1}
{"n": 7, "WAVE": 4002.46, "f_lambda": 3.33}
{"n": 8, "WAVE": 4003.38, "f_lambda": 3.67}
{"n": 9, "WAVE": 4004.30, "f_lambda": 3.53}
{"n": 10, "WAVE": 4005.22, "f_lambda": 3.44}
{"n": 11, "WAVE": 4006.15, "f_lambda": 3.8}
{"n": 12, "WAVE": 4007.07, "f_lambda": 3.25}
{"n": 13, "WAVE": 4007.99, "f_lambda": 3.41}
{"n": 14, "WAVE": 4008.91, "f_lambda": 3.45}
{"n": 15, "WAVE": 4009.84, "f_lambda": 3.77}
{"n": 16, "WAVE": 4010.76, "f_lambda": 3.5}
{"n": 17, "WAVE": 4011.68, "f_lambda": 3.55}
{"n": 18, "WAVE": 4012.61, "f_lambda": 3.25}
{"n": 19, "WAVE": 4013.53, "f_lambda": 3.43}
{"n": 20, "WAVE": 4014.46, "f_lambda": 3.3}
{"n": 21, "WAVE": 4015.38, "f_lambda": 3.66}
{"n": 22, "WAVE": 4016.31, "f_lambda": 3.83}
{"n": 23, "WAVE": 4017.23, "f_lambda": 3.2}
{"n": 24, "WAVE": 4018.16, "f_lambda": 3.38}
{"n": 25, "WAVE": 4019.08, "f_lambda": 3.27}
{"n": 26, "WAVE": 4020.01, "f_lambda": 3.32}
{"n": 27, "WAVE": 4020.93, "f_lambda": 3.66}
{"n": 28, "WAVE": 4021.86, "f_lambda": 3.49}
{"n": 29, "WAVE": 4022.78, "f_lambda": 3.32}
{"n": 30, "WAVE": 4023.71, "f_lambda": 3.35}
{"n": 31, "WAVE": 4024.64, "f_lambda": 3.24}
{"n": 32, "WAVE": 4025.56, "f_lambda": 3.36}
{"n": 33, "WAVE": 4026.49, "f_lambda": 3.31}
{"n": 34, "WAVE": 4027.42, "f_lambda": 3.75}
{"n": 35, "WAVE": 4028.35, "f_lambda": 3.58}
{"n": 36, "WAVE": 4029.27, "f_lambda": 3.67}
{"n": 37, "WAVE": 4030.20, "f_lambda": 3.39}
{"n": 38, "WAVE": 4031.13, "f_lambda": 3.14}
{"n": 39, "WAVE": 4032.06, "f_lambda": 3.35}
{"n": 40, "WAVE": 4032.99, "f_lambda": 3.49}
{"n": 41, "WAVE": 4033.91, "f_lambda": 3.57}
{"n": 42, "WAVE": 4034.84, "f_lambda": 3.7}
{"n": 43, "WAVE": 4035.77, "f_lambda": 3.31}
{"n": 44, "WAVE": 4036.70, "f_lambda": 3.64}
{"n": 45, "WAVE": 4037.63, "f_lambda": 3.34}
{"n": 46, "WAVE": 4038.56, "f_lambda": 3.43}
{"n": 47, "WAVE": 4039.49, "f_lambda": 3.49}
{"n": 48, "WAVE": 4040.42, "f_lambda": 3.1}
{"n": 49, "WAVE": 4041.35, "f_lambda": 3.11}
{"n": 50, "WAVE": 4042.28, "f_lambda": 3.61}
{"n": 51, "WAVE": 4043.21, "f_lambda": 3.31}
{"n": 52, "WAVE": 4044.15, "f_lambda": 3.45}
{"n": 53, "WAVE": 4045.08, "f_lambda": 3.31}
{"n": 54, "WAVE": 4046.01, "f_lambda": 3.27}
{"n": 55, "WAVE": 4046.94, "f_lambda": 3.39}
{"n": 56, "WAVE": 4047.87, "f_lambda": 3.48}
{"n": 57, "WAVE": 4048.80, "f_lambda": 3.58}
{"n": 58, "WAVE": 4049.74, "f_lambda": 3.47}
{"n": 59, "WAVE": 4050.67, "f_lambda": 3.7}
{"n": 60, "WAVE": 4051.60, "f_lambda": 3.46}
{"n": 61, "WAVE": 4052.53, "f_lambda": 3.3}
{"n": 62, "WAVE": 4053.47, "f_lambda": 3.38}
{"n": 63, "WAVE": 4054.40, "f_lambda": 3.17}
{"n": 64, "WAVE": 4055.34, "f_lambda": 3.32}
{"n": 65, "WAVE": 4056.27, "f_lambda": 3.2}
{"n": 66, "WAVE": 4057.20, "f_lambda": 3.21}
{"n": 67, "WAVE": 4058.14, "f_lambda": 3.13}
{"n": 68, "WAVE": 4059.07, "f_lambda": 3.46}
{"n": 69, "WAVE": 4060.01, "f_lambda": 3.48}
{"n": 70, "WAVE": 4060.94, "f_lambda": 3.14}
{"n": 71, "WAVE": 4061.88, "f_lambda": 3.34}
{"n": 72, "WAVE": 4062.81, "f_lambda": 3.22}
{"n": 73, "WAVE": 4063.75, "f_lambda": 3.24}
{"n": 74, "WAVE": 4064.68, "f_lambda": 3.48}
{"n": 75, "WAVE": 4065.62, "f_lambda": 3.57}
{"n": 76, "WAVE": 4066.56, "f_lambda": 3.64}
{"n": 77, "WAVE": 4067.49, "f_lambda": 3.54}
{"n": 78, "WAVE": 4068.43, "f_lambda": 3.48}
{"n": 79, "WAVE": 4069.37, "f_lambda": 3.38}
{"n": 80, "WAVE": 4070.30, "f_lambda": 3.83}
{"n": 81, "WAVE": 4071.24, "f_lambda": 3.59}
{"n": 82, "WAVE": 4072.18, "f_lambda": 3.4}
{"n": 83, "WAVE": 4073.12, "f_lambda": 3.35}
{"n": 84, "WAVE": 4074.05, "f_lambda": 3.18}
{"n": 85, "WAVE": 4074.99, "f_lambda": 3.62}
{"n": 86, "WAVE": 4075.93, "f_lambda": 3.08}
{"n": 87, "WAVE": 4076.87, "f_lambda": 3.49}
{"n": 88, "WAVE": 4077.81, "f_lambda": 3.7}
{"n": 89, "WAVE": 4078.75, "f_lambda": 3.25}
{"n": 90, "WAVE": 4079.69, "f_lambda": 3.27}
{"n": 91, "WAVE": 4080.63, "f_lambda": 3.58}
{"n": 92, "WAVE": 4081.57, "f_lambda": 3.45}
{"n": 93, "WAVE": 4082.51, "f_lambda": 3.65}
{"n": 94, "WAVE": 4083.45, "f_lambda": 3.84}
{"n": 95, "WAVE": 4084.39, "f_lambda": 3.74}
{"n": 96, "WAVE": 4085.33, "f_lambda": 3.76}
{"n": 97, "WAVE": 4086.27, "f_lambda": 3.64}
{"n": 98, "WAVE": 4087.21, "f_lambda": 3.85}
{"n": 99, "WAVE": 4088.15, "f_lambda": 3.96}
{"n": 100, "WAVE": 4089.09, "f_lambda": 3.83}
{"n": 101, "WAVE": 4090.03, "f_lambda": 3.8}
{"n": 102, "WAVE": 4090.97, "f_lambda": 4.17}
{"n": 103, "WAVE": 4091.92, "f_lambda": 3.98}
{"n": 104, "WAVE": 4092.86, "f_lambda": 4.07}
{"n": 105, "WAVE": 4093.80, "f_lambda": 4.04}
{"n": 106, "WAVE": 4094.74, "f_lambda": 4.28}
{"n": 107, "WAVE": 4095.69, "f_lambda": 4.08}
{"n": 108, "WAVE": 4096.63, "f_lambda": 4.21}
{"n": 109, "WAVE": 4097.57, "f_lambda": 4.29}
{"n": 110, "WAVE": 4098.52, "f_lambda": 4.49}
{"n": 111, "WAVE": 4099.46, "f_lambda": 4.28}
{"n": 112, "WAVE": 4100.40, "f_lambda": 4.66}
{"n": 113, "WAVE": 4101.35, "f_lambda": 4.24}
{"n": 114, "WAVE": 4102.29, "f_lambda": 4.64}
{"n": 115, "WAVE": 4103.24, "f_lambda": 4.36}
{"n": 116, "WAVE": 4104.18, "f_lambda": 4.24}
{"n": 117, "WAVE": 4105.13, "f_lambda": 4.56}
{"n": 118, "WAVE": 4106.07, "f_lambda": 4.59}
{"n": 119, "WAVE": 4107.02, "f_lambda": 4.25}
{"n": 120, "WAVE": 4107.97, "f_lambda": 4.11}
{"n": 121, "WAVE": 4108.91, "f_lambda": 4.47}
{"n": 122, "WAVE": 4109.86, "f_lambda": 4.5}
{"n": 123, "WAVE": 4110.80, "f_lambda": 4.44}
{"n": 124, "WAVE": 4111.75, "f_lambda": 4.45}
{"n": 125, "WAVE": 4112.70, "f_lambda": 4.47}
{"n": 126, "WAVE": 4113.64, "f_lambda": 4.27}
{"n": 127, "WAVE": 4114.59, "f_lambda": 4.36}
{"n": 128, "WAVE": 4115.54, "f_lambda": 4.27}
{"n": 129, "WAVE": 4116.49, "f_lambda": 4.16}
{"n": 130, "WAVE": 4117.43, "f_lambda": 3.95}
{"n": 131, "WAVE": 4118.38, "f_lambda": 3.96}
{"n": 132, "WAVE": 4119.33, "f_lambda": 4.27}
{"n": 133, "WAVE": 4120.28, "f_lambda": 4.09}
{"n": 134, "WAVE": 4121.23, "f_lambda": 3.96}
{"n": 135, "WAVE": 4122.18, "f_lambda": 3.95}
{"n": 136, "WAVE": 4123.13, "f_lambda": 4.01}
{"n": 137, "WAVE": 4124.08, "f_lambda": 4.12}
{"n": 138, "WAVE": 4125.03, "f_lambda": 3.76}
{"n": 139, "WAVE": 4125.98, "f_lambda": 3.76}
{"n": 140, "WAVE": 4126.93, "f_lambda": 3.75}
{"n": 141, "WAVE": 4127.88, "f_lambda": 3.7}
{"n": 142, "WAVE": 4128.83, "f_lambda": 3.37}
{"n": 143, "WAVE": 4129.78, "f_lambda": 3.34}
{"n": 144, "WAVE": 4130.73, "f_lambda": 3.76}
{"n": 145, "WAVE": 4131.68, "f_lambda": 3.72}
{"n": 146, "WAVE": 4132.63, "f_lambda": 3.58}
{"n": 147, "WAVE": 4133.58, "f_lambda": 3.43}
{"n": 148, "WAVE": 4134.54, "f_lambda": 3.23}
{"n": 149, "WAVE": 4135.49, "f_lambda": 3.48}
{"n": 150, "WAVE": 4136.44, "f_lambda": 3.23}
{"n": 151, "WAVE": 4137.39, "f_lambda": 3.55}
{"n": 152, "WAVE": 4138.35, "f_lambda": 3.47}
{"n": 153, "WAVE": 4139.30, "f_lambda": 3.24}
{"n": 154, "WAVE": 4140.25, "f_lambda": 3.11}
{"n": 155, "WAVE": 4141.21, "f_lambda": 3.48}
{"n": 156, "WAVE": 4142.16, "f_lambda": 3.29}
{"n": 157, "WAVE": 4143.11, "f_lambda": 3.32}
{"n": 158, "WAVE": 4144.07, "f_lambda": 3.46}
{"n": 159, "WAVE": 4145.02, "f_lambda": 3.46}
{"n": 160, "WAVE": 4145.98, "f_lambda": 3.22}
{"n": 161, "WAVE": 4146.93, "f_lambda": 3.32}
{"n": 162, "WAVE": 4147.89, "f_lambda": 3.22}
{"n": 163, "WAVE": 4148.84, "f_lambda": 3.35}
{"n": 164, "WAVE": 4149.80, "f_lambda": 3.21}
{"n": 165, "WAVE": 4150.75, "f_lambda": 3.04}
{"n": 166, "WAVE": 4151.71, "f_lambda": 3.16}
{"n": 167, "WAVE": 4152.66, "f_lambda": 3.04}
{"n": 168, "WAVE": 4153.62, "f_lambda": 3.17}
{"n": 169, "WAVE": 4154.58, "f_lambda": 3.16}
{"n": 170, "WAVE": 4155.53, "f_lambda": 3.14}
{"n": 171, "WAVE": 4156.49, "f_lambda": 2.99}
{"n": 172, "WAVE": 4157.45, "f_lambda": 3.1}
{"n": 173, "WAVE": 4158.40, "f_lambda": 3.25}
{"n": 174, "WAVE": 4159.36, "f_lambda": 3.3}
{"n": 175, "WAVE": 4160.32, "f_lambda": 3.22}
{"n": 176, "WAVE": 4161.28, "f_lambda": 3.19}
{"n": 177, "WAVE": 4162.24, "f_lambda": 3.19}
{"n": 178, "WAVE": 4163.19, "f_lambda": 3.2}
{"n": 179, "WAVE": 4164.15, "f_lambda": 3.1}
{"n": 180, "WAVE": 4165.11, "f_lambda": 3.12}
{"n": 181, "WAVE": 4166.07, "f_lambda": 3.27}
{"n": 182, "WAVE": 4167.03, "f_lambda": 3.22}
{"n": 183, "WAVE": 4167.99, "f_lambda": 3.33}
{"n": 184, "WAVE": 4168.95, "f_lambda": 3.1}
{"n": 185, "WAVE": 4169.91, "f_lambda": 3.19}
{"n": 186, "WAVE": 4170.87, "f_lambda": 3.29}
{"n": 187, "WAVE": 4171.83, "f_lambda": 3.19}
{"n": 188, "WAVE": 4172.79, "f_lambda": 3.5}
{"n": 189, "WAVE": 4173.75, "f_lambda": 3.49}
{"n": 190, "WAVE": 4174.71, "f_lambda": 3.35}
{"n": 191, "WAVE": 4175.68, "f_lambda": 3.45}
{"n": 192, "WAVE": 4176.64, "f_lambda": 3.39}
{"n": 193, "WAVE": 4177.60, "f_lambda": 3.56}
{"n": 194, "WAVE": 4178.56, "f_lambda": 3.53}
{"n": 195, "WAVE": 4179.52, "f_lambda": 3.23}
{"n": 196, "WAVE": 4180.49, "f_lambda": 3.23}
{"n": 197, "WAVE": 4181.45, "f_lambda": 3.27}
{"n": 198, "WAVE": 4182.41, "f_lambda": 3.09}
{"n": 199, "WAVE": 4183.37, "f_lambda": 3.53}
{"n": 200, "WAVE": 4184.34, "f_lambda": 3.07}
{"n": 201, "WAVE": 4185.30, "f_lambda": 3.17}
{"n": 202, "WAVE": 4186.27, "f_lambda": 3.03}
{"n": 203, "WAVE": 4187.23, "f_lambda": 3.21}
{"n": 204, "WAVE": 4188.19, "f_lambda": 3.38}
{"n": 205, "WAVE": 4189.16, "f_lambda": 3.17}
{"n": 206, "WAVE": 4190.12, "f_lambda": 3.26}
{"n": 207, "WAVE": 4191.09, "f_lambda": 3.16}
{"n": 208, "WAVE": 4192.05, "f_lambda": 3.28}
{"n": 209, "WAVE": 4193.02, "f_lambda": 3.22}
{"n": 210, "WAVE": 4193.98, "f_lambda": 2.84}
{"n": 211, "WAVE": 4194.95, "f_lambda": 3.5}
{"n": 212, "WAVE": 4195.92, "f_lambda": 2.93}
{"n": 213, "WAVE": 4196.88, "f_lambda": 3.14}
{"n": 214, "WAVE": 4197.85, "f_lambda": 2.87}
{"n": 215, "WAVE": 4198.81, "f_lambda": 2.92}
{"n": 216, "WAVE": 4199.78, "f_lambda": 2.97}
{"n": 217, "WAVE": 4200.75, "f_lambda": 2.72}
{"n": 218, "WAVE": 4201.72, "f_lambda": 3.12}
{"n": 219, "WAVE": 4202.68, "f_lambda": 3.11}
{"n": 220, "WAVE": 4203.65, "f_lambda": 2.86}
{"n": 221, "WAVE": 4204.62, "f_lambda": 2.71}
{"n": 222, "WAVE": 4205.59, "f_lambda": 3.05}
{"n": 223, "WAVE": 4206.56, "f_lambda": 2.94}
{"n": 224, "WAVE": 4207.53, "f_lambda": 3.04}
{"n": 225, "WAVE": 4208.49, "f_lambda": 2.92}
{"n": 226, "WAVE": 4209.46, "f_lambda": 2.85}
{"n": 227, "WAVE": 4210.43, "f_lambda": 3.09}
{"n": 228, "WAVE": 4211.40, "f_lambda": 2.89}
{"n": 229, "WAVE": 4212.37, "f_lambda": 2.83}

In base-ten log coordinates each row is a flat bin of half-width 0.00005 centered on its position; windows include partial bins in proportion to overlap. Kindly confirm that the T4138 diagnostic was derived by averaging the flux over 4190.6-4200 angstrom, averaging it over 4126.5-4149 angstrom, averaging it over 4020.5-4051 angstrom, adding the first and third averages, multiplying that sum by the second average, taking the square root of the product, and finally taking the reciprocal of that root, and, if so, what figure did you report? 0.212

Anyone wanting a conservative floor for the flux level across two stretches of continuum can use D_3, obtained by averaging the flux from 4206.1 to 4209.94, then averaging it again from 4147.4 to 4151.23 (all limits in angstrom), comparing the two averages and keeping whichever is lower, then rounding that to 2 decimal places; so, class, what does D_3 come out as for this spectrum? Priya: 2.94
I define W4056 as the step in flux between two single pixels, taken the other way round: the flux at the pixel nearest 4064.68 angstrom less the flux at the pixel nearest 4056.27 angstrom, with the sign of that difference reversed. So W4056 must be -0.3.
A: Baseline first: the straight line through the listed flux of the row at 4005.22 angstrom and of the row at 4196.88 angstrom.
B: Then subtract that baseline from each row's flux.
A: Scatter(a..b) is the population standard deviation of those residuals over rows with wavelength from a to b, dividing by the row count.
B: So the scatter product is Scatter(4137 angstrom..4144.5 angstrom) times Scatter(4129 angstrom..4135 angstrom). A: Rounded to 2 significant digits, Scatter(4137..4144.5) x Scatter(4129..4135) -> 0.027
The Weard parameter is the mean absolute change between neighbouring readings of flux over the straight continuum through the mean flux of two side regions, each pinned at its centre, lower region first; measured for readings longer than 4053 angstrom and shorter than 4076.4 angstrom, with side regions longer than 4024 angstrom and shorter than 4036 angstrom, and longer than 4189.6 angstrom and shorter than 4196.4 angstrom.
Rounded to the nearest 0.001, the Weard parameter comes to 0.053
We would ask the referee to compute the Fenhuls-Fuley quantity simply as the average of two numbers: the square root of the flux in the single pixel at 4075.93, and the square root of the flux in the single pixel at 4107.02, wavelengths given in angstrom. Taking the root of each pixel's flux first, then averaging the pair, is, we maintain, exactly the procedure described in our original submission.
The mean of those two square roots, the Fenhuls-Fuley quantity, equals 1.91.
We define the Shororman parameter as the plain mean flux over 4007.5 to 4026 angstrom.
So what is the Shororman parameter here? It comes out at 3.44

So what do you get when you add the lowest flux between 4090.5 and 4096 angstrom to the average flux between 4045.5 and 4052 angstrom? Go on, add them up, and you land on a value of 7.46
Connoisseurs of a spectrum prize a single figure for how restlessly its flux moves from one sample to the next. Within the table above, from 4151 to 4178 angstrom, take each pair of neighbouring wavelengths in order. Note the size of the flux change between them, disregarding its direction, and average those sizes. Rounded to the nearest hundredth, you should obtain 0.10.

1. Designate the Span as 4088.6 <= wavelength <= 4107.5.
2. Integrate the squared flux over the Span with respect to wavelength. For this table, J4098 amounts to 343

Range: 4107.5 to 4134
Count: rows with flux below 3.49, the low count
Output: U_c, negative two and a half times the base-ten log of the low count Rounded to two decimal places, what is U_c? -1.19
